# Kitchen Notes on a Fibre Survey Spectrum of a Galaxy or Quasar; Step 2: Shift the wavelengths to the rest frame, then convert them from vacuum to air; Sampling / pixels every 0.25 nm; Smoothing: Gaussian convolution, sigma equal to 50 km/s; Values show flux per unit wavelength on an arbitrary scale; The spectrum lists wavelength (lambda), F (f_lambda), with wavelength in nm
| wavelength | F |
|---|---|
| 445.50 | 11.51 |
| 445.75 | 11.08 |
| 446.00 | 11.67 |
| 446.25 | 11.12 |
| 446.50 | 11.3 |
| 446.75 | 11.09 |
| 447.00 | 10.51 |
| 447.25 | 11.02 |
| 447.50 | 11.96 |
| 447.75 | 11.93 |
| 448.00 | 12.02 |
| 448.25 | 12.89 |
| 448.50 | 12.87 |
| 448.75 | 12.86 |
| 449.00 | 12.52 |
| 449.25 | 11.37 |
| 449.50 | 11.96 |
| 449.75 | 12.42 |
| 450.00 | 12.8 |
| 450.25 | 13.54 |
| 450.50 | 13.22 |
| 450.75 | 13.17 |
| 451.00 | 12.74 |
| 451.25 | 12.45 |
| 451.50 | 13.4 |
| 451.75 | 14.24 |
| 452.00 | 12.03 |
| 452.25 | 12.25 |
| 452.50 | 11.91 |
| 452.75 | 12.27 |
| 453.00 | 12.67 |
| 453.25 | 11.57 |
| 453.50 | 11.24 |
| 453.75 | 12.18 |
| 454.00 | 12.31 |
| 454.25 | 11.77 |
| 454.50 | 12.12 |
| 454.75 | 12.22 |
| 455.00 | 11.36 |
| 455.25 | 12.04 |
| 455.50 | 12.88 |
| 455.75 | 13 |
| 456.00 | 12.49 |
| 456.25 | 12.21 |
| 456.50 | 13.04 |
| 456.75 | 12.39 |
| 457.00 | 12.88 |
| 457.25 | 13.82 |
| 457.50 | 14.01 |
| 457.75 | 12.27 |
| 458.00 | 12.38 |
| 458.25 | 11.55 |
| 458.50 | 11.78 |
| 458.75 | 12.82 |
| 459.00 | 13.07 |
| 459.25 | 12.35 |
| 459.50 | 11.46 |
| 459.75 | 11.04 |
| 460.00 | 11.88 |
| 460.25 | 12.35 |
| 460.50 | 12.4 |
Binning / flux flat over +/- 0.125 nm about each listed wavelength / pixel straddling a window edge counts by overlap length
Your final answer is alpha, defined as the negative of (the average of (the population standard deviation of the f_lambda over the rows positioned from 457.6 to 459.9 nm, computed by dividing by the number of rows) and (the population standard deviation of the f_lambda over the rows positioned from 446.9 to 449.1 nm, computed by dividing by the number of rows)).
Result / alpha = -0.71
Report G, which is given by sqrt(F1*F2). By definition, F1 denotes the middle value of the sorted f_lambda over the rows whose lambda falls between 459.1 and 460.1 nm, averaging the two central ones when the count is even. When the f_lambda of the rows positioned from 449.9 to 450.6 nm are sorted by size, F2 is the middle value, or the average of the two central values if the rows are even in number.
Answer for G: 12.4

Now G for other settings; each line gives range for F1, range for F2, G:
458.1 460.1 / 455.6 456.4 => 12.2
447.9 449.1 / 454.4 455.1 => 12.5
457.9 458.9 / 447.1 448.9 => 12.0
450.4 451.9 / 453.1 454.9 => 12.6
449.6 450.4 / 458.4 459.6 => 12.6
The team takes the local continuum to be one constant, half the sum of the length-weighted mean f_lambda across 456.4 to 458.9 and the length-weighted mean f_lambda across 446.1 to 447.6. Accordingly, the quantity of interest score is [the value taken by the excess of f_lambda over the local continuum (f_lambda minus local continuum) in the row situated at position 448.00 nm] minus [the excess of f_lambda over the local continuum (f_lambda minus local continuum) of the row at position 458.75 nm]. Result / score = -0.8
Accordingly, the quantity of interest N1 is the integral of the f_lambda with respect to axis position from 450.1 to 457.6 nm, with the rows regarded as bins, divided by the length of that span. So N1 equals 12.6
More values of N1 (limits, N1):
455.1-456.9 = 12.6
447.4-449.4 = 12.3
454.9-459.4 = 12.6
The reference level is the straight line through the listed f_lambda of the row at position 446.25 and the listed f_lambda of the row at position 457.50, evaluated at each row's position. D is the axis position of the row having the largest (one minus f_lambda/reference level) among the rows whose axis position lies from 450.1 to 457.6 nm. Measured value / 455.00 nm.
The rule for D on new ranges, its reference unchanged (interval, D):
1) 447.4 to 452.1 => 452.00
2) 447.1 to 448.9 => 447.25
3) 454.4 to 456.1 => 455.00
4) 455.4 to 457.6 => 456.25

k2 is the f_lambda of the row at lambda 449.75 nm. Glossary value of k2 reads 12.42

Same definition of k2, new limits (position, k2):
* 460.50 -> 12.4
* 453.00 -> 12.67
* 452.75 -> 12.27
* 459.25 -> 12.35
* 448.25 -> 12.89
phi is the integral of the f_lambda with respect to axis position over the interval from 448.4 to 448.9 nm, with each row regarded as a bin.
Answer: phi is 6.42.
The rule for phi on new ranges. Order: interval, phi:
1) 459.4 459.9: 5.64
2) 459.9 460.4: 6.07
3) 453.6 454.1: 6.10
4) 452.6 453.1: 6.22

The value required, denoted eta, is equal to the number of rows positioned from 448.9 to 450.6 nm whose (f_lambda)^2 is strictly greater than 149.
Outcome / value 5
